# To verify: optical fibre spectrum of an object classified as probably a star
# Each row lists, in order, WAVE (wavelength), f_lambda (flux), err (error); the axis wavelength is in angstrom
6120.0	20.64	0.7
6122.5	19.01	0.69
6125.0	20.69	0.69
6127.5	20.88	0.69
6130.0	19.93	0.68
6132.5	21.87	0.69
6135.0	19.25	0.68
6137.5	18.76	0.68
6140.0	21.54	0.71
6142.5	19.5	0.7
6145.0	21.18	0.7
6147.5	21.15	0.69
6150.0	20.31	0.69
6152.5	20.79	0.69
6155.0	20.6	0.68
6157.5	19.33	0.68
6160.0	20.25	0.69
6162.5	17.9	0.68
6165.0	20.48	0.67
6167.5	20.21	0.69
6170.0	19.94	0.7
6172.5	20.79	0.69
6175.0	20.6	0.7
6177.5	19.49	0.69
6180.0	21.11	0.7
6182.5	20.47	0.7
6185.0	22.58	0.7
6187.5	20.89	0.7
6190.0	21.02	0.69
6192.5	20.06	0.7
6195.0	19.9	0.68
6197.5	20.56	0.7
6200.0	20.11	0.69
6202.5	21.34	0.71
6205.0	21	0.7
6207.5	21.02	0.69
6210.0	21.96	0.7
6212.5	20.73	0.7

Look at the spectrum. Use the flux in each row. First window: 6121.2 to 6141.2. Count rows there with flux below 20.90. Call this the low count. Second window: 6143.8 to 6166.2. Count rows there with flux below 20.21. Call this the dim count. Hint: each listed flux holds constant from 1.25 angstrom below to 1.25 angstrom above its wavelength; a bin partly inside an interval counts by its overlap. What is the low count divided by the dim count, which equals 3.0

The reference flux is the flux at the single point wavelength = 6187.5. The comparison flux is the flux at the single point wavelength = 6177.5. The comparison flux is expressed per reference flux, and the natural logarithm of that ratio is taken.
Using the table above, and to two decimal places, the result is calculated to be -0.07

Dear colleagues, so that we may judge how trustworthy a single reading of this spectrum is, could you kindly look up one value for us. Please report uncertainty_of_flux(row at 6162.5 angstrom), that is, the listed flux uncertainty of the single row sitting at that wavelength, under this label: 0.680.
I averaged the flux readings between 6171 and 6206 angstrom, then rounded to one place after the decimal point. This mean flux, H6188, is 20.7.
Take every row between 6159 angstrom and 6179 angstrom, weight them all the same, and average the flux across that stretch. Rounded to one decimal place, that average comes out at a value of 20.0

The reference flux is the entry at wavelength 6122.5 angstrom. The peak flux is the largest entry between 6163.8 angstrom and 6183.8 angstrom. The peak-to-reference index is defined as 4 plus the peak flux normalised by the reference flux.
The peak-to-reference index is 5.11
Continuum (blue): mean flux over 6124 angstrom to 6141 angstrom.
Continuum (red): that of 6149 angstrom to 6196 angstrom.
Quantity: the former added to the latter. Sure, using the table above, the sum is 40.8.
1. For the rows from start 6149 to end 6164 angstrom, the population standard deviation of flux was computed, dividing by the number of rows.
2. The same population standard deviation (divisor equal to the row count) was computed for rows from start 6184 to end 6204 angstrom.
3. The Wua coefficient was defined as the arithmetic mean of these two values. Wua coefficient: 0.91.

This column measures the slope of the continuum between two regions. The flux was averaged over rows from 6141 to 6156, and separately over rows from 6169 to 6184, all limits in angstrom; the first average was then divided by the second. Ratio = 1.01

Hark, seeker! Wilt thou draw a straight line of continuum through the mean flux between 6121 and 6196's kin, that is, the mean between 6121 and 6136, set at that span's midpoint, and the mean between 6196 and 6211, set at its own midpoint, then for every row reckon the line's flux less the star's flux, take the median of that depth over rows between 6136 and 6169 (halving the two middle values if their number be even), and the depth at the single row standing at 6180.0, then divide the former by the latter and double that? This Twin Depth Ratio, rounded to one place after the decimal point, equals -1.0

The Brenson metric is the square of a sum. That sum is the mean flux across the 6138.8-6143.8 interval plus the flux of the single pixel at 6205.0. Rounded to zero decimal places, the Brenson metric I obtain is 1724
